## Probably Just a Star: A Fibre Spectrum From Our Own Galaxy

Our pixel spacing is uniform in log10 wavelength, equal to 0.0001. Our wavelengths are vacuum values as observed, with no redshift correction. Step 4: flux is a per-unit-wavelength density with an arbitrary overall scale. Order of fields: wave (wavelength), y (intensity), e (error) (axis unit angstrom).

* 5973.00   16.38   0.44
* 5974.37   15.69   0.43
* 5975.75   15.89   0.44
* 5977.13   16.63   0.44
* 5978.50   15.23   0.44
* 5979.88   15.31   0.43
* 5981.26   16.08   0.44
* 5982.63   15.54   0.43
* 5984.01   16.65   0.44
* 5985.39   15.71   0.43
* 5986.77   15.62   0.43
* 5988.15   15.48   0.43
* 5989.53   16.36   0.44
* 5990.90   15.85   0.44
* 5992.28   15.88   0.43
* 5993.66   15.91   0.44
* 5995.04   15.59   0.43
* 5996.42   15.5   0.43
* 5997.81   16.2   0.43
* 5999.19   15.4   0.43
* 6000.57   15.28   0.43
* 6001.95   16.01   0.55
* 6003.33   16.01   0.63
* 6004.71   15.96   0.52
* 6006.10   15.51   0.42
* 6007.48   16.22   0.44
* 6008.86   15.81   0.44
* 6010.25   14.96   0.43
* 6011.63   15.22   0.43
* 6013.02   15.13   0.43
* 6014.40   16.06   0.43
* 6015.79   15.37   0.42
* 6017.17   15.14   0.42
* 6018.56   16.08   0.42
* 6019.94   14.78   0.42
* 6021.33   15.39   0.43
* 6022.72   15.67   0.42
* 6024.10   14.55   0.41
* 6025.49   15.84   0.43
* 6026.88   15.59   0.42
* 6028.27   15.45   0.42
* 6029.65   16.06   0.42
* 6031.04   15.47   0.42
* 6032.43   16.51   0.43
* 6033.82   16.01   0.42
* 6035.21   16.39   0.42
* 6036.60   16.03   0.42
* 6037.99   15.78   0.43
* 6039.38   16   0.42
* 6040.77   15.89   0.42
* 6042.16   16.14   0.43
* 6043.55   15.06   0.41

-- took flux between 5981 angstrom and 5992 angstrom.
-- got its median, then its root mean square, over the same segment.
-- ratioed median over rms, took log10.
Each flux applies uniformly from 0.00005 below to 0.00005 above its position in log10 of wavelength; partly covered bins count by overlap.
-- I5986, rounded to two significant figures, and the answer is -0.0037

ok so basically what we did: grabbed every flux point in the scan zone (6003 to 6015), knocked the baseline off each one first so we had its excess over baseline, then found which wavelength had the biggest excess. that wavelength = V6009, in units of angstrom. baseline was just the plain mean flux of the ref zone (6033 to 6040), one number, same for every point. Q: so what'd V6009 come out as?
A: 6007.48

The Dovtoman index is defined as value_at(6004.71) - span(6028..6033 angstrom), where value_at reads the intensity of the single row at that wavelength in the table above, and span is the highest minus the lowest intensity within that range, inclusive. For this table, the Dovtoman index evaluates 14.9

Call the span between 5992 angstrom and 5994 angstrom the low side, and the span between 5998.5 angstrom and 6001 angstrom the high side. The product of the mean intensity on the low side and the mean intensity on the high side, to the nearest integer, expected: 244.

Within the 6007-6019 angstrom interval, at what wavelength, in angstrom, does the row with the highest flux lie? 6007.48 angstrom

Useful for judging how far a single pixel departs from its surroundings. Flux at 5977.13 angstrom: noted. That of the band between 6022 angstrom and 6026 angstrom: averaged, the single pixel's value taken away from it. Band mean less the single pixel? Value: -1.3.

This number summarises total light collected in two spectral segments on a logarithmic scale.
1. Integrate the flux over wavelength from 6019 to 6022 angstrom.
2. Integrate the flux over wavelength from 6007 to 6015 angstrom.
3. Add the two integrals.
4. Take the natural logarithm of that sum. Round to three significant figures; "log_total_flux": 5.14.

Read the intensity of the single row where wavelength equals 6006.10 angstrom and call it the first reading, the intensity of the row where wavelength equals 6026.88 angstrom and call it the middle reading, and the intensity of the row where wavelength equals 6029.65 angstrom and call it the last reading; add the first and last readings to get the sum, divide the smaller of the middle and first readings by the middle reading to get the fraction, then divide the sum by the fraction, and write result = 31.7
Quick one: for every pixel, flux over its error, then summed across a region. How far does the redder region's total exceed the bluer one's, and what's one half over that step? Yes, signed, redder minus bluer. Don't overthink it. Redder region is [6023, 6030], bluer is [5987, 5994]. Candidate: 0.23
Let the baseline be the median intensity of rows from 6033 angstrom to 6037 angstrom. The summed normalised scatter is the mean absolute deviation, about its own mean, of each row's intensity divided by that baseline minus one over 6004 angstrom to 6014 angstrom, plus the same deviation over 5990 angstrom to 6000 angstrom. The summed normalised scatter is 0.0383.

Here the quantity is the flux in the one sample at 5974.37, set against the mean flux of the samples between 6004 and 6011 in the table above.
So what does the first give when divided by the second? 1.000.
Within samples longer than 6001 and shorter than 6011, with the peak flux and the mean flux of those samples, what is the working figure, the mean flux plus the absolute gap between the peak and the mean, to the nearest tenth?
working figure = 16.2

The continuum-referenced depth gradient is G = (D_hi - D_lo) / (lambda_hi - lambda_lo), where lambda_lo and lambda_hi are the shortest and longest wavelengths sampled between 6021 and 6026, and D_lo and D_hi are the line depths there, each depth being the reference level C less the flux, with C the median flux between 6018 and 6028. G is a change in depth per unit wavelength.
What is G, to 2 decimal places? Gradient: -0.11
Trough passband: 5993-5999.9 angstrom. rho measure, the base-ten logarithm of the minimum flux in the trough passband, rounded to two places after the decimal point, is 1.19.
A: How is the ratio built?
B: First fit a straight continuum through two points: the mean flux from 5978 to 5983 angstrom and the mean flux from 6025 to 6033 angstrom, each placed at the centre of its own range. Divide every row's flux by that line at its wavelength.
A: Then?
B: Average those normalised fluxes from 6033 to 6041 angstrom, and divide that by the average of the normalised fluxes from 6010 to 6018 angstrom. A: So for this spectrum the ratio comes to 1.04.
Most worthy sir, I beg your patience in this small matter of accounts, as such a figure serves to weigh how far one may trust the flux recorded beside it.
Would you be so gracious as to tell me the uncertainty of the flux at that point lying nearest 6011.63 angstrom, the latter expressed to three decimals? 0.430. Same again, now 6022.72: 0.420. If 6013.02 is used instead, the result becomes 0.430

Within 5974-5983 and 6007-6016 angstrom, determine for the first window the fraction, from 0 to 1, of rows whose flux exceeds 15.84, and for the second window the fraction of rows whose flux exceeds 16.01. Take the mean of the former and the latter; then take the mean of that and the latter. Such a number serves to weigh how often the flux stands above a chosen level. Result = 0.32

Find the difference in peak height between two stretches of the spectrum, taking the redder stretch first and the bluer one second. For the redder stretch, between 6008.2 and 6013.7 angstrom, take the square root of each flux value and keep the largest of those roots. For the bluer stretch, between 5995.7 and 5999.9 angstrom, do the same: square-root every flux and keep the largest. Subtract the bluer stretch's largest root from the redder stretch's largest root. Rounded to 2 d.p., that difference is -0.05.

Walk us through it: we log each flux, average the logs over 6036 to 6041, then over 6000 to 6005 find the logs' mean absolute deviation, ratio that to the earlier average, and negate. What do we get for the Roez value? -0.0062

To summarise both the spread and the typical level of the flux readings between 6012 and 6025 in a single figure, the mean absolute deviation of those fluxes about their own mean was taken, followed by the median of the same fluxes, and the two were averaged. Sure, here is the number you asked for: 7.89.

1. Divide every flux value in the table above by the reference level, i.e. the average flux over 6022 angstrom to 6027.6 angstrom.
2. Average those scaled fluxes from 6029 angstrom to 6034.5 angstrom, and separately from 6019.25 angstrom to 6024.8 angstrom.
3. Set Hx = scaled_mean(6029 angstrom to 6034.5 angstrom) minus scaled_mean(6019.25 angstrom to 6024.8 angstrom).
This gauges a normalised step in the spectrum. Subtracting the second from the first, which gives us 0.059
